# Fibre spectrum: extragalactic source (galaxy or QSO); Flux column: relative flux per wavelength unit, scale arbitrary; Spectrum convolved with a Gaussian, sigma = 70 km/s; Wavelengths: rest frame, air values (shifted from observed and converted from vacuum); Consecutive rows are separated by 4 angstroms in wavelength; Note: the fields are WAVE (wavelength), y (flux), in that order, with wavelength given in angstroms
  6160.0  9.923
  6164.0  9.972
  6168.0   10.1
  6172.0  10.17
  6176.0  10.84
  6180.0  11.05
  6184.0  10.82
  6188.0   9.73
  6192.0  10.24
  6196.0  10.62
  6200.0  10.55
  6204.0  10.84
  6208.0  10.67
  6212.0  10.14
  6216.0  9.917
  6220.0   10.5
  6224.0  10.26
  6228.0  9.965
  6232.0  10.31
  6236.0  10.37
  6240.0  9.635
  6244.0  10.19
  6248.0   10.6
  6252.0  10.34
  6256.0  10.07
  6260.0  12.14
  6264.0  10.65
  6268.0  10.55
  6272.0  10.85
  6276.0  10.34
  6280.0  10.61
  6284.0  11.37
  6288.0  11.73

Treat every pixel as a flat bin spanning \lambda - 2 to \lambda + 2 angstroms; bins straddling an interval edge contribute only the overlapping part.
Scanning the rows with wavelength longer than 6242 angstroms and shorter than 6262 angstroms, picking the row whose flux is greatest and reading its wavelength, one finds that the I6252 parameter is 6260.0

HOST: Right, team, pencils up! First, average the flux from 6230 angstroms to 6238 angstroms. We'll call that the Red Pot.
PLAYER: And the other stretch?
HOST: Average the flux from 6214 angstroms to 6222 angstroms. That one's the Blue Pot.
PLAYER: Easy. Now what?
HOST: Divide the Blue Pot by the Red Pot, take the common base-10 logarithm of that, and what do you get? -0.01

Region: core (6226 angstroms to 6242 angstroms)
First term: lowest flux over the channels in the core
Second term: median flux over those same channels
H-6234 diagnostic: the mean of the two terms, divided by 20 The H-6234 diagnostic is 0.494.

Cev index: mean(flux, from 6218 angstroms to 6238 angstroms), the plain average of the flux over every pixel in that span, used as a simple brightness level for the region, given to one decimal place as 10.3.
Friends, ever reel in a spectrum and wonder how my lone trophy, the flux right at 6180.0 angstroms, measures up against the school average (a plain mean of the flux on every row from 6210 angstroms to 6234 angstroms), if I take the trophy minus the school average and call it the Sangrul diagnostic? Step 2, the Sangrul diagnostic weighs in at 0.9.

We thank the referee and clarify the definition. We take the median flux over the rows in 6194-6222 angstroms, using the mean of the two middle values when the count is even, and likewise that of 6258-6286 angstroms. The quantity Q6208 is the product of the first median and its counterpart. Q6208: 112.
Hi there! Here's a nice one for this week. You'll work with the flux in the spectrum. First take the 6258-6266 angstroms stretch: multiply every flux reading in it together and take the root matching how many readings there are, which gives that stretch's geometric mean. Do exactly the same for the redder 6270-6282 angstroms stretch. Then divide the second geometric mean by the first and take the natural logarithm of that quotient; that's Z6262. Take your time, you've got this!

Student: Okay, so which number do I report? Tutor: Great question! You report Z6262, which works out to -0.0704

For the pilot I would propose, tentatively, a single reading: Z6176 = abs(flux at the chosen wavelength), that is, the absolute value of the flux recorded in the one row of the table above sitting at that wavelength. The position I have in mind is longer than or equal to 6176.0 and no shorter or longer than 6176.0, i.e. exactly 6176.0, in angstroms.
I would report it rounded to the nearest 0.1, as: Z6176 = 10.8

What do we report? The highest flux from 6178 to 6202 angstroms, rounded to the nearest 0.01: 11.05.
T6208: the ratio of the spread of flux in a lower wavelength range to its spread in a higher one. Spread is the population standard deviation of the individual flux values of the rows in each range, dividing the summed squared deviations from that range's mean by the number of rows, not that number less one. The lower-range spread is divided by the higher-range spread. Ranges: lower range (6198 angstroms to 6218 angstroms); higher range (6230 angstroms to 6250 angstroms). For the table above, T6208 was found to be 1.1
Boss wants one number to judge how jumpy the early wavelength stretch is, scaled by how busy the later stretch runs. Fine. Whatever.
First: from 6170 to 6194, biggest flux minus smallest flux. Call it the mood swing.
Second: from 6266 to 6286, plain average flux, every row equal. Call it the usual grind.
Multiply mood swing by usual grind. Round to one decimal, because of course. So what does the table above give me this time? 14.2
